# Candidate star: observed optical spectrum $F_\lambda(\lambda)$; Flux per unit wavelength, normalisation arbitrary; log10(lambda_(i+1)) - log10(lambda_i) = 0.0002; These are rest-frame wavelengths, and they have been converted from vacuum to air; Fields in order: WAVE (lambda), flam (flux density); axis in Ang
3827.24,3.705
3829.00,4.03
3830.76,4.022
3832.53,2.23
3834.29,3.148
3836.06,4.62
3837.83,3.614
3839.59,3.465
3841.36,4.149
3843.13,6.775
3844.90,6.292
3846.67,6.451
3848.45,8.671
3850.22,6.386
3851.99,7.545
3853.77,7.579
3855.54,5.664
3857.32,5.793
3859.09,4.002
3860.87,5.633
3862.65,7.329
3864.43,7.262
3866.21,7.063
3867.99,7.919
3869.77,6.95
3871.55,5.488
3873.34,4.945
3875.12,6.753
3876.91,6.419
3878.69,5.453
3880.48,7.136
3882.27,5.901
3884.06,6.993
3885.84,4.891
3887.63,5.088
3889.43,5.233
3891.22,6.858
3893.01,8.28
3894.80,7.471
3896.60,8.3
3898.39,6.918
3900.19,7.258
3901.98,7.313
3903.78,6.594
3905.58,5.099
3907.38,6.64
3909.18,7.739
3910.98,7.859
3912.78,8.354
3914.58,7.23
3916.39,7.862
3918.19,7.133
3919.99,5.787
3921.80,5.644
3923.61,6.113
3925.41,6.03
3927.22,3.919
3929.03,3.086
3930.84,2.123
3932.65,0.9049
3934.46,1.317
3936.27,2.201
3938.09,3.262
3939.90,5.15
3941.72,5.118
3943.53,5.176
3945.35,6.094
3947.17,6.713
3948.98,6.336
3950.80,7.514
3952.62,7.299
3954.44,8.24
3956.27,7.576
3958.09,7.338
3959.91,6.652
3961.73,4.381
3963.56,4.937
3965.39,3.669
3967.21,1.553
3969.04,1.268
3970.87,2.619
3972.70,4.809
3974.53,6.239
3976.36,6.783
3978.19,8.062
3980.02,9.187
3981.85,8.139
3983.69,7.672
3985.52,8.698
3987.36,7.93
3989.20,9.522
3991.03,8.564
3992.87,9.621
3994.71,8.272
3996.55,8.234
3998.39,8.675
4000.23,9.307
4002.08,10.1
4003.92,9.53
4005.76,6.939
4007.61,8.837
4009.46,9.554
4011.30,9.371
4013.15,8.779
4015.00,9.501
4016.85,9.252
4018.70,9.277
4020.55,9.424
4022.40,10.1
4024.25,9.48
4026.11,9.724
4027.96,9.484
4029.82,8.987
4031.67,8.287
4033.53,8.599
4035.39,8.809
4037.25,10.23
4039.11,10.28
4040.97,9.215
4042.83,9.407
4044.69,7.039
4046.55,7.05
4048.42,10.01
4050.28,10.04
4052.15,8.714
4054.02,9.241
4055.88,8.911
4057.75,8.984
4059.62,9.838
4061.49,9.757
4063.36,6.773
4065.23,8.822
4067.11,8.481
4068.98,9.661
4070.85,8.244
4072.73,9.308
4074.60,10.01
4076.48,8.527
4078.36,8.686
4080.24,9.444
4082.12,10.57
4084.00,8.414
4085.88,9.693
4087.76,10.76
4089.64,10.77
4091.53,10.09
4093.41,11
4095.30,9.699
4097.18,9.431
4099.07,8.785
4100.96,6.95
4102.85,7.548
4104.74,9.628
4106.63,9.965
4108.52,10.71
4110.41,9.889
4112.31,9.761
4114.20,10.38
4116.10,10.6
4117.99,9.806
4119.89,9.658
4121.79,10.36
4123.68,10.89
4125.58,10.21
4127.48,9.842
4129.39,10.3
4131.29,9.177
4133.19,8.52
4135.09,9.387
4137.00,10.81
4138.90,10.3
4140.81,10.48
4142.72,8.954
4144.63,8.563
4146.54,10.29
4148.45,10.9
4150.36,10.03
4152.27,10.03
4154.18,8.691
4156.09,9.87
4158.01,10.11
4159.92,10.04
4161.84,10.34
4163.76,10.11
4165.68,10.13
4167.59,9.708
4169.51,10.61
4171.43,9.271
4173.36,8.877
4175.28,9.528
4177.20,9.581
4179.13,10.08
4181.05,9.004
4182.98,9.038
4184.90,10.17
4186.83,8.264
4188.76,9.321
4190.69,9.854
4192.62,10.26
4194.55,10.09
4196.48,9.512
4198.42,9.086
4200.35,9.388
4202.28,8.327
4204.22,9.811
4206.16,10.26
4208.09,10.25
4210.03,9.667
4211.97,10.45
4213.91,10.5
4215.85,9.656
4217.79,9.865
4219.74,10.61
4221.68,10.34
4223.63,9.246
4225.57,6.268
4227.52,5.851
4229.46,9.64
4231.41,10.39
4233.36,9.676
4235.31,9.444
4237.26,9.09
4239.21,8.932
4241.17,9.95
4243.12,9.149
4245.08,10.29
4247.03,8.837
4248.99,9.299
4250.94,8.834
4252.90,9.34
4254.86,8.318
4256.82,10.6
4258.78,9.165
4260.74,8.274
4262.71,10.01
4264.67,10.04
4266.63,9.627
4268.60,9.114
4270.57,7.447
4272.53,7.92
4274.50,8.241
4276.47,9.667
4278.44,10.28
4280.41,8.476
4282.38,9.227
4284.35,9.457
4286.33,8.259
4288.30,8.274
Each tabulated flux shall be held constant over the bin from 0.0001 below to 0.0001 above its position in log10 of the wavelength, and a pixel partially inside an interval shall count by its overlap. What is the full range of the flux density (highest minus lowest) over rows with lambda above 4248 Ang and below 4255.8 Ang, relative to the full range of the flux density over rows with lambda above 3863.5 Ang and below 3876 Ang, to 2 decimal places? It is 0.34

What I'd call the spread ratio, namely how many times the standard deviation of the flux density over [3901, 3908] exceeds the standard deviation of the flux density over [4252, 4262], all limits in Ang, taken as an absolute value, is 1.0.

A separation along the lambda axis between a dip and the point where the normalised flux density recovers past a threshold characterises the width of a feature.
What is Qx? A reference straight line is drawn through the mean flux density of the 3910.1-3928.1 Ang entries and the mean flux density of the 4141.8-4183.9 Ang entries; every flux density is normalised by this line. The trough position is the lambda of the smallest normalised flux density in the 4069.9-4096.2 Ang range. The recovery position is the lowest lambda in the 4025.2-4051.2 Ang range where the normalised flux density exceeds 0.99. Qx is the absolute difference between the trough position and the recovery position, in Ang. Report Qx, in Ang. 44.7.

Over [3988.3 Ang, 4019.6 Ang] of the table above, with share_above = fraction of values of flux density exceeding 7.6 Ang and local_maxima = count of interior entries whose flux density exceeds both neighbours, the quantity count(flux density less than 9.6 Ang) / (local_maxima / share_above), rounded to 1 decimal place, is 3.5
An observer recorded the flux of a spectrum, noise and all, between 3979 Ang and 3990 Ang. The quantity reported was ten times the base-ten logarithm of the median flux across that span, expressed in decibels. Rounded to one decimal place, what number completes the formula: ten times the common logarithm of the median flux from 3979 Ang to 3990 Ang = 9.3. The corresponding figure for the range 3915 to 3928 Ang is 7.8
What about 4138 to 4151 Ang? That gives 10.1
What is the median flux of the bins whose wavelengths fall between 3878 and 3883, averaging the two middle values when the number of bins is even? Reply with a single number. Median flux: 5.9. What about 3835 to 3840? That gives 3.6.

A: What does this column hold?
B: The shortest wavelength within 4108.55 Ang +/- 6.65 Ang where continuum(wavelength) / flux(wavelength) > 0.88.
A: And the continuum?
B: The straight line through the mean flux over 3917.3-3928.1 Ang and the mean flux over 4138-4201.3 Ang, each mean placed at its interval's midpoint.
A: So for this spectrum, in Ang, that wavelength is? 4102.85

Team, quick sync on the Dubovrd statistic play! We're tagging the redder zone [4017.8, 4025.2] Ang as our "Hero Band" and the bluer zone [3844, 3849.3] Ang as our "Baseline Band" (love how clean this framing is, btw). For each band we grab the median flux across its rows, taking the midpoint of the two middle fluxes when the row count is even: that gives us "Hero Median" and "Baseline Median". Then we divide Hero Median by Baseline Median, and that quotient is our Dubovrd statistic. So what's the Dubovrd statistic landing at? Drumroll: 1.47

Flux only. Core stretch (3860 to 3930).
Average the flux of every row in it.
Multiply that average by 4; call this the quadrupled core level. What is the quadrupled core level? 26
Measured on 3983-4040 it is 36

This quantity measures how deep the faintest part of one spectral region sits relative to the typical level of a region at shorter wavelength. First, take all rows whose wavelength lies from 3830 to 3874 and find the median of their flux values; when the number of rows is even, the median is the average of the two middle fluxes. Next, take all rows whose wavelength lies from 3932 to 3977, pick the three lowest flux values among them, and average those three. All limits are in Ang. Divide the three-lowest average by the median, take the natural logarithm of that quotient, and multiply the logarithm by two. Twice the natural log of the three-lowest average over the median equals -3.2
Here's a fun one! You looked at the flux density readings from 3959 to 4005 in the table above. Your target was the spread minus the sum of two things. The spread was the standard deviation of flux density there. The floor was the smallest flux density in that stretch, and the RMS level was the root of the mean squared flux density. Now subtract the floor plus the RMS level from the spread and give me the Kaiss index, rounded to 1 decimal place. -6.1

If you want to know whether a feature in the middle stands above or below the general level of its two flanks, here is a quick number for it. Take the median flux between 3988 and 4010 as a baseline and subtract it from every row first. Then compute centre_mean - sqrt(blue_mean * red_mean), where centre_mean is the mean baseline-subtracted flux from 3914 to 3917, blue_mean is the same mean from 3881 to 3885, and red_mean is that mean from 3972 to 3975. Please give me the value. -4.6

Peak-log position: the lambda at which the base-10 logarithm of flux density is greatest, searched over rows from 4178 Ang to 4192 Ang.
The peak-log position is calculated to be 4184.90 Ang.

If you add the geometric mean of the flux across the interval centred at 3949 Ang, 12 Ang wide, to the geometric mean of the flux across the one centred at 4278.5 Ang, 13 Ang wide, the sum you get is 16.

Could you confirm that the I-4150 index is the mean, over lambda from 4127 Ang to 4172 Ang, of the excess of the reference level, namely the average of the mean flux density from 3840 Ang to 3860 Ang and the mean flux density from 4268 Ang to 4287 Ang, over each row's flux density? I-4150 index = -2.3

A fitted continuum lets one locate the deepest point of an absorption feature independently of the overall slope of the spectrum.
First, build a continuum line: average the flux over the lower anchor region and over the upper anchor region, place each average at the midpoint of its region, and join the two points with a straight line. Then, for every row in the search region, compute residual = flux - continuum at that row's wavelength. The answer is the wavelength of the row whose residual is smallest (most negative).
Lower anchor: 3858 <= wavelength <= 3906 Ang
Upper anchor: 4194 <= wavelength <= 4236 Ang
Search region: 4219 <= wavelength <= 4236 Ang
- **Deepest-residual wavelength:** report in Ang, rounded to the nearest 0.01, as 4227.52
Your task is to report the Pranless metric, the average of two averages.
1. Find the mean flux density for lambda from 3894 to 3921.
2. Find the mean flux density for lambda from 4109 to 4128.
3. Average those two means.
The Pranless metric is 8.7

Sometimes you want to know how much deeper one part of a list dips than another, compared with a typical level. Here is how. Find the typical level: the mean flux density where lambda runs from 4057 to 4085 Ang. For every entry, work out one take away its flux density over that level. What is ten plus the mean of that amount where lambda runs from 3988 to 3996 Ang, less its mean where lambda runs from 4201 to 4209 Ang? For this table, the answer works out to 10.1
